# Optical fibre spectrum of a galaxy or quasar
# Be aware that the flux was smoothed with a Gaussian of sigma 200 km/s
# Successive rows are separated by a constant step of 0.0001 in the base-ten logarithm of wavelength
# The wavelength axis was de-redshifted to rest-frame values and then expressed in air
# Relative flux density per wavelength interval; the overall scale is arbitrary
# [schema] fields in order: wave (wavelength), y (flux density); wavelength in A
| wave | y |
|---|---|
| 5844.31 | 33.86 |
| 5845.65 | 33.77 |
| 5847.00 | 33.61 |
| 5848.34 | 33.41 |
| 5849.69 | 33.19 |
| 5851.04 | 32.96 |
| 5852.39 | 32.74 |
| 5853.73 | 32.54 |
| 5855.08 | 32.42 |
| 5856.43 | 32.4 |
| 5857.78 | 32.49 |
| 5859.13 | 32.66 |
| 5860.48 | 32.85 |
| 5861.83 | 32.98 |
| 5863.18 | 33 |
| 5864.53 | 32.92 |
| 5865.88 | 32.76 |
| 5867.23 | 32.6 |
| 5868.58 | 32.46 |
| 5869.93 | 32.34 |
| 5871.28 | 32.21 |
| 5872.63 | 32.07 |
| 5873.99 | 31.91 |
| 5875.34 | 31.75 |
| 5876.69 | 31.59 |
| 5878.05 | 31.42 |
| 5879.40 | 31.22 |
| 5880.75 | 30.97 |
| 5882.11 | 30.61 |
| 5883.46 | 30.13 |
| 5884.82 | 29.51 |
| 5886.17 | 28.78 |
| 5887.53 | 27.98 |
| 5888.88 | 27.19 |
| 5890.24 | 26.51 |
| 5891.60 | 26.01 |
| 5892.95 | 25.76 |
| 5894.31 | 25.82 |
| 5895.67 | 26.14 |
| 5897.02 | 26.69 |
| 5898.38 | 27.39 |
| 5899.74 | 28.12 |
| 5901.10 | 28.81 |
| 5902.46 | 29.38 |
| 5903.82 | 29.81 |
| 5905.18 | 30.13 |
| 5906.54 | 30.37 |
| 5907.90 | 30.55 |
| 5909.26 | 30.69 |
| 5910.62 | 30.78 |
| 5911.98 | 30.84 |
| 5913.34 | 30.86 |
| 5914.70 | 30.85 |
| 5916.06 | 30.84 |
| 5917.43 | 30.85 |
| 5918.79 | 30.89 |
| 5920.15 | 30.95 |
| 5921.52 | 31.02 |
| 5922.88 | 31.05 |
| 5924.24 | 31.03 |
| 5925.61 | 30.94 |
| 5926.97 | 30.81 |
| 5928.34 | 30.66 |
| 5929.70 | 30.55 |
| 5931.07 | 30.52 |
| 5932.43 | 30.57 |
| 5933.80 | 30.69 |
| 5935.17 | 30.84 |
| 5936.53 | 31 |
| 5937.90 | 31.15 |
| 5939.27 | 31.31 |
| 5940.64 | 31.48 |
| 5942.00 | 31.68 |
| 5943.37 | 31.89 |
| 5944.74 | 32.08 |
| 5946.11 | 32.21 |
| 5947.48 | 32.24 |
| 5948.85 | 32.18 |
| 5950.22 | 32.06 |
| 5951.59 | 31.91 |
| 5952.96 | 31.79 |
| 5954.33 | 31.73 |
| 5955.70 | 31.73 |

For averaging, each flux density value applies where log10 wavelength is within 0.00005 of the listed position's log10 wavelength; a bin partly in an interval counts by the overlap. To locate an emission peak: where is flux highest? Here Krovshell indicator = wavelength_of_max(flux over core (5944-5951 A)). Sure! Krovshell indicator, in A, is 5947.48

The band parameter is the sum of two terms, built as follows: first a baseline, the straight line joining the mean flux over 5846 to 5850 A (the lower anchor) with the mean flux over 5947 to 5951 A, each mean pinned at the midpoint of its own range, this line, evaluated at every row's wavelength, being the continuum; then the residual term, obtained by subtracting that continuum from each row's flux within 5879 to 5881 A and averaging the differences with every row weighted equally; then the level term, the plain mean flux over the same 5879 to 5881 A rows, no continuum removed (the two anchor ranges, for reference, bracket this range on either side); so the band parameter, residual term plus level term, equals 29.2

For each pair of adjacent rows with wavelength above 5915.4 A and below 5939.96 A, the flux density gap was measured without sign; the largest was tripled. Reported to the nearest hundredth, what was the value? 0.48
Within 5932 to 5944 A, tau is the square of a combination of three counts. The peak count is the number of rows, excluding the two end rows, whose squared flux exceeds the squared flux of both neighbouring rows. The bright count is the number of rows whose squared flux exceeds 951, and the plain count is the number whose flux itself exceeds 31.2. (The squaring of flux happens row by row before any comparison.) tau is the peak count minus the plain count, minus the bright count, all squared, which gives 121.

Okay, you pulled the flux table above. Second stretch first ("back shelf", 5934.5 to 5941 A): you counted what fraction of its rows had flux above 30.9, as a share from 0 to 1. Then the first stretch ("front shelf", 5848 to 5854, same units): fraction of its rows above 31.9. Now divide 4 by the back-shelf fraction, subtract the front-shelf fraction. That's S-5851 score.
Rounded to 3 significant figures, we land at 4.00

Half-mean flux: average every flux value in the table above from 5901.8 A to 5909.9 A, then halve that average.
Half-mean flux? 15.1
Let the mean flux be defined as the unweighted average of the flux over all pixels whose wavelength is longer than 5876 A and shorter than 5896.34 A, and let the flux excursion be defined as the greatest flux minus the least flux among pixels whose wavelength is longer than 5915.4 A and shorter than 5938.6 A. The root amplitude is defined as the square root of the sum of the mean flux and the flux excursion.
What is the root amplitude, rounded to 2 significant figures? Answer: 5.4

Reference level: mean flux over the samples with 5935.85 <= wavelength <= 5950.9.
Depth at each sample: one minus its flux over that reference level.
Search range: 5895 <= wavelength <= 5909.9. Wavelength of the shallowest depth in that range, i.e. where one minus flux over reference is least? 5909.26 A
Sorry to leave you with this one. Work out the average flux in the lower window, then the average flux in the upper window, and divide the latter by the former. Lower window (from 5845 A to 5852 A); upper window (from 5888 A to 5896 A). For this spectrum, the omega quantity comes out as 0.79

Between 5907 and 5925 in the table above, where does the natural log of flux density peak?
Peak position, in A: 5922.88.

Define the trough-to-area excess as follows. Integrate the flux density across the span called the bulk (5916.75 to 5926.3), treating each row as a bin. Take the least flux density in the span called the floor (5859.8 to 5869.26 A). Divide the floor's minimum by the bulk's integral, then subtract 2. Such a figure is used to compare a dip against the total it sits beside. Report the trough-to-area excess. -1.89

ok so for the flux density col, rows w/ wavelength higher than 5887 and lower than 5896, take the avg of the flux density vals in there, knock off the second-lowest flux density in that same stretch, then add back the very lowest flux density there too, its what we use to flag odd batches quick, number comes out 26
